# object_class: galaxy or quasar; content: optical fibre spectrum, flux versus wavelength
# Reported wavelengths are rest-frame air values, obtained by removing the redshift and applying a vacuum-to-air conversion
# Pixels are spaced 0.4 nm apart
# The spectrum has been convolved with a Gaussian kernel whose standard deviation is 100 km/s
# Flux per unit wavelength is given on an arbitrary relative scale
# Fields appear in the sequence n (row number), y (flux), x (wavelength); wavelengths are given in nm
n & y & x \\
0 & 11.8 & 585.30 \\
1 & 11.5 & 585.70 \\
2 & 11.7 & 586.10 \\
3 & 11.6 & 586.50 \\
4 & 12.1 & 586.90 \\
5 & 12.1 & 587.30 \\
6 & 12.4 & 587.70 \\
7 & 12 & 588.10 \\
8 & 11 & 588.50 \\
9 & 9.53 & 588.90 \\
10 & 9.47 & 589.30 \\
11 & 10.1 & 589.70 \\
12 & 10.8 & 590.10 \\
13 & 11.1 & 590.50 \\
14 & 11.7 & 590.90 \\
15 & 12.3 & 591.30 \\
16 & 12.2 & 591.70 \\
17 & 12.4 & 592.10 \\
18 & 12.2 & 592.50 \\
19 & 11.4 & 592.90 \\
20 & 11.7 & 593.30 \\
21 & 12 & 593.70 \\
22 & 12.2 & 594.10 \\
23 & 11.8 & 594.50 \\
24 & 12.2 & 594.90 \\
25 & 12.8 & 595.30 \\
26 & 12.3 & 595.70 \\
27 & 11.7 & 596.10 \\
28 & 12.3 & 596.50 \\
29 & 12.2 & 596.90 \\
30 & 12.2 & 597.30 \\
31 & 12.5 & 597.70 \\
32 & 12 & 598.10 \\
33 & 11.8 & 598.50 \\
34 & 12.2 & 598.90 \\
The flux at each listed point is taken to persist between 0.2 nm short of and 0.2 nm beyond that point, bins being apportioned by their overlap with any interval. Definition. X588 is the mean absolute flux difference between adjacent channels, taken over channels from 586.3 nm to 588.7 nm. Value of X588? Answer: 0.44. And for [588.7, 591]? 0.46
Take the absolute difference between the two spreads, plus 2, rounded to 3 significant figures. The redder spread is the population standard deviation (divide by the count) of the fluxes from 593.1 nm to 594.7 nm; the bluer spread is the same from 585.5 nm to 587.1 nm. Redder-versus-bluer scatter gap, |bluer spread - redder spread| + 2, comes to 2.04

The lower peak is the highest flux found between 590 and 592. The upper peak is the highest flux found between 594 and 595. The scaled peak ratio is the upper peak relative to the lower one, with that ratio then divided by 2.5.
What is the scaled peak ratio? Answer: 0.397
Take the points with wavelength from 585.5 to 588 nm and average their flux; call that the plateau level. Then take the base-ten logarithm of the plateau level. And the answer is 1.08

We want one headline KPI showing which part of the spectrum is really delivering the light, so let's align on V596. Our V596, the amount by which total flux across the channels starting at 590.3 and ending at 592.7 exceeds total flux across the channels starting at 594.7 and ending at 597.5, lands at -14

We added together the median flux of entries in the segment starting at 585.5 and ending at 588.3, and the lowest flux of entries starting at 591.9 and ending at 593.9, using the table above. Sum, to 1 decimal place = 23.4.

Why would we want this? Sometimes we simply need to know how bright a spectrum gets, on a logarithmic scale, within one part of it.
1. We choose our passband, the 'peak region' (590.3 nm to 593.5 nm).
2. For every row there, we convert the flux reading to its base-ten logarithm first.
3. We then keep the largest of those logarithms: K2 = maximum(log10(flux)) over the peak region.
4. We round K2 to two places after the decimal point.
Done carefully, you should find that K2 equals 1.09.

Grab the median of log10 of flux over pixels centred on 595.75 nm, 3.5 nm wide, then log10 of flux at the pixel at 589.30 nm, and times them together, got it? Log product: 1.06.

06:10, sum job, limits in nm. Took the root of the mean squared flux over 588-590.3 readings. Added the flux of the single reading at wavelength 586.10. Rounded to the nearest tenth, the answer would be 22.2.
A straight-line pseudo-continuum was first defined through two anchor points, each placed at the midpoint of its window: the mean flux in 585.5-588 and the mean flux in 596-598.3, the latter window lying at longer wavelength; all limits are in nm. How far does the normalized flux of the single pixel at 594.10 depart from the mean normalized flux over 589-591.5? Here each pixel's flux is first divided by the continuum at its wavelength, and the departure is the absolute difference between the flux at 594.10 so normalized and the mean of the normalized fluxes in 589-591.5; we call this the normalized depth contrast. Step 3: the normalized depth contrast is 0.10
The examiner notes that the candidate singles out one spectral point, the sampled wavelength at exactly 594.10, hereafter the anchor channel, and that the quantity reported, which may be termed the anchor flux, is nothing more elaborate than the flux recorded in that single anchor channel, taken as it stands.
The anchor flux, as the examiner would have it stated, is 12.2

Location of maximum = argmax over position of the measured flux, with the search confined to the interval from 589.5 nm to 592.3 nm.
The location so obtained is 592.10 nm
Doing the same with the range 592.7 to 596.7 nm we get 595.30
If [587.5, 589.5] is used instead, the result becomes 587.70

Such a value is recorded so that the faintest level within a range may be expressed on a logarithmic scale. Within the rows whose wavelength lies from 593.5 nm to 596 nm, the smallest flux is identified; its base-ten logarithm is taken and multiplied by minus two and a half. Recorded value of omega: -2.68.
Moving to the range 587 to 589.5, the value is -2.44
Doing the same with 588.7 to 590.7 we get -2.44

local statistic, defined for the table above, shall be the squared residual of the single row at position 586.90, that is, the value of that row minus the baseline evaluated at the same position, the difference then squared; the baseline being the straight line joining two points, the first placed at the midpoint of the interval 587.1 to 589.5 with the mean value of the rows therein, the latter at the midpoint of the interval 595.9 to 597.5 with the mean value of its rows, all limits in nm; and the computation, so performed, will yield 1.4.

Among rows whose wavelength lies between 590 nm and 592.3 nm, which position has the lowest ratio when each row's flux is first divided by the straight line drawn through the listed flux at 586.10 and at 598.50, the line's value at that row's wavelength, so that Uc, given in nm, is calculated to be 590.10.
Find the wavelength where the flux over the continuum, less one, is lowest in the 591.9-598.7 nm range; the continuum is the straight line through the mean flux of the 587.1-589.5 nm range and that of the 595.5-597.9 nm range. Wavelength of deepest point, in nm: 598.50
